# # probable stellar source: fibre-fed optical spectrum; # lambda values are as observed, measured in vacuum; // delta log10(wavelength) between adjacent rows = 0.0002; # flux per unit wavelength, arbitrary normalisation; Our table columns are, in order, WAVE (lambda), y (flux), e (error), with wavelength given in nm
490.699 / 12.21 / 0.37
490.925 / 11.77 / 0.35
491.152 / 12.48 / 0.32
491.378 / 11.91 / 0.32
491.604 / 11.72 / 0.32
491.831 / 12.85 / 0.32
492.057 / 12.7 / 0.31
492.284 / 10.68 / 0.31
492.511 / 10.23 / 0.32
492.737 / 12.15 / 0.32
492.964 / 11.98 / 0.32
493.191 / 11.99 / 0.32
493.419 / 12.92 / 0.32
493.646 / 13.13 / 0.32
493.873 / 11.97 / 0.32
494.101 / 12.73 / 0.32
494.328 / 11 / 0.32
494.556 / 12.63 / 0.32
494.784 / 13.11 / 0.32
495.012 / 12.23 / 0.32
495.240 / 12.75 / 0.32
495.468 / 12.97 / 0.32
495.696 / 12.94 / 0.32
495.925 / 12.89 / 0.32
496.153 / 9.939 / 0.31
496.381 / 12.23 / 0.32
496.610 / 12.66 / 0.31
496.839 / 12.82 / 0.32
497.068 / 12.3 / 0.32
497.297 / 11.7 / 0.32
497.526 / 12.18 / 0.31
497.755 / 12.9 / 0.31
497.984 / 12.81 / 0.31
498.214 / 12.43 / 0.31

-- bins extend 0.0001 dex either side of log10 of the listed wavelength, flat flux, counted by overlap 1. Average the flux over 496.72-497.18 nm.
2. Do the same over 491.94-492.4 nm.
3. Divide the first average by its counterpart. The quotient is 1.074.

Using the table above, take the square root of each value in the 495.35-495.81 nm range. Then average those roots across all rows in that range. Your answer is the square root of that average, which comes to 1.90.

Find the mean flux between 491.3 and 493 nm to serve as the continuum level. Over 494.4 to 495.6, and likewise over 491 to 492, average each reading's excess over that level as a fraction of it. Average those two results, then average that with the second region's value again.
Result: 0.050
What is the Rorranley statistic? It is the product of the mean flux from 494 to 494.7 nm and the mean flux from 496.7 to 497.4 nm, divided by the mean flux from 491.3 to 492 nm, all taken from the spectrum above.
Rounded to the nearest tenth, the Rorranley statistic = 12.2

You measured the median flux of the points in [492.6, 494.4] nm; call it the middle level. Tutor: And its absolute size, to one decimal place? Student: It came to 12.1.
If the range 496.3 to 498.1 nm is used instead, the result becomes 12.5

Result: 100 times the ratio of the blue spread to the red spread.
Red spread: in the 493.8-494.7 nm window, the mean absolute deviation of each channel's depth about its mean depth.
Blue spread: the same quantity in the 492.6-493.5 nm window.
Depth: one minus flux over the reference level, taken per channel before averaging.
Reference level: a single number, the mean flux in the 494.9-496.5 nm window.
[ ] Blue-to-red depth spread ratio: 55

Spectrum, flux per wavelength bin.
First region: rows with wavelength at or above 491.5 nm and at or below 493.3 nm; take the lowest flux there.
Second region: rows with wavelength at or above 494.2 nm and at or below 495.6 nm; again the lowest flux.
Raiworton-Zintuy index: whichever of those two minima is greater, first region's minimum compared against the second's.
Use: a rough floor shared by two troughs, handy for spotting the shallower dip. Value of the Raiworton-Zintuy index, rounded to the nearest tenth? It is 11.0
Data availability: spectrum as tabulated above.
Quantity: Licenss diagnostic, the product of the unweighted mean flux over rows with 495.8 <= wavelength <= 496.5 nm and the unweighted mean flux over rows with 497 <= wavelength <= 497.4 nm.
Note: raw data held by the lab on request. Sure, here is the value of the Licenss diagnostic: 140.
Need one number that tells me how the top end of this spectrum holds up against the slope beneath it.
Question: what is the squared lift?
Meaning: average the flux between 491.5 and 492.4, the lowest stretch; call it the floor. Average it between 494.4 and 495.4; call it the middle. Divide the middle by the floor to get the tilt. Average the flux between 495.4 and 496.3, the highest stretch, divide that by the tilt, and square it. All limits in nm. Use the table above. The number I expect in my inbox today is 133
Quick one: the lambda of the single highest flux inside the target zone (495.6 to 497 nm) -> 495.696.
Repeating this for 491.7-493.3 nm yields 491.831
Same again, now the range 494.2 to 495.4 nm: 494.784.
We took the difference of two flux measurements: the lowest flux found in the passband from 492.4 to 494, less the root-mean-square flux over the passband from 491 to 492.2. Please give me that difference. -2.1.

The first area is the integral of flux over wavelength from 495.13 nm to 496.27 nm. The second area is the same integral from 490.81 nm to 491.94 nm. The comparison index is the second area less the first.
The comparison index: -0.3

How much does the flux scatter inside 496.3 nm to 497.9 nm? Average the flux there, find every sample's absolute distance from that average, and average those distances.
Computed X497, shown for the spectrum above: 0.34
